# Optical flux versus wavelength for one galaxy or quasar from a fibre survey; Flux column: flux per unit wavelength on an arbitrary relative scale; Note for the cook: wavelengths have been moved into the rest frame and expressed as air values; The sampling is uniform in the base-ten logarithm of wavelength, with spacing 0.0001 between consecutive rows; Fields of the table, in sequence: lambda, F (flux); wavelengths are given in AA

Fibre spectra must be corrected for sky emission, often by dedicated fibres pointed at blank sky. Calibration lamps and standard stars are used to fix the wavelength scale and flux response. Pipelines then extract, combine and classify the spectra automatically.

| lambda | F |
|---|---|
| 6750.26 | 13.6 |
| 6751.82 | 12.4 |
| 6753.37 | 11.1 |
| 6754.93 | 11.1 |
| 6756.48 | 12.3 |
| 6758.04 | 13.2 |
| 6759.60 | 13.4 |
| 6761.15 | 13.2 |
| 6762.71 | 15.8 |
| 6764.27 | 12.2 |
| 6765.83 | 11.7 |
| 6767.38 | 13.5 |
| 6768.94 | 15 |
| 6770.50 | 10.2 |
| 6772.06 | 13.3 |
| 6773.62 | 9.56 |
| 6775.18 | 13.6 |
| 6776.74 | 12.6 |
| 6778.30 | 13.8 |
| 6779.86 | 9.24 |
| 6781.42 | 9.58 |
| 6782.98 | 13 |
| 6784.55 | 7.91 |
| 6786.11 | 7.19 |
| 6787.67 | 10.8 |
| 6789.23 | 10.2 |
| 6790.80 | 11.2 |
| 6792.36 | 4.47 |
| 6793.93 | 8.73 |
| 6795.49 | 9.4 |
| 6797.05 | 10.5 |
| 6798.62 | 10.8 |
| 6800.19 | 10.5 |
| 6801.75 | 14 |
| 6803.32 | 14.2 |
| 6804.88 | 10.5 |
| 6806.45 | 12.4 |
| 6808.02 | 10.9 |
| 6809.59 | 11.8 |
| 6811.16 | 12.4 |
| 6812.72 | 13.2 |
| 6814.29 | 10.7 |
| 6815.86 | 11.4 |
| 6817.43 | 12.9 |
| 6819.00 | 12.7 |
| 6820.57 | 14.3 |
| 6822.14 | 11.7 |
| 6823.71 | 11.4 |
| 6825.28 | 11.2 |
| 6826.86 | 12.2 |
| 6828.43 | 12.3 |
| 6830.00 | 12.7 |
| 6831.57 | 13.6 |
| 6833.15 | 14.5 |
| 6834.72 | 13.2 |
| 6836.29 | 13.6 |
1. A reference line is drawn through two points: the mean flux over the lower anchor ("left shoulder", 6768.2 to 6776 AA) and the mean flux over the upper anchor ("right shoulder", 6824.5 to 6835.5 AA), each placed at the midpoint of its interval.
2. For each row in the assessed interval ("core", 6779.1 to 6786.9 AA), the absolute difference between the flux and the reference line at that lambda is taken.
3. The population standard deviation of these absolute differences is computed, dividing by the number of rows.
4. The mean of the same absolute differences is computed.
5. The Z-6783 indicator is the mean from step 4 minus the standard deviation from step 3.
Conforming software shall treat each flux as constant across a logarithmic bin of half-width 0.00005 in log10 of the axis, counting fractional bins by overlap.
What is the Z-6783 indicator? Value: 1.7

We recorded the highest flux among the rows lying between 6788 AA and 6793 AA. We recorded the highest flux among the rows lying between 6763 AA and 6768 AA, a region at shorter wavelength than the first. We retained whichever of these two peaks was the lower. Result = 11.2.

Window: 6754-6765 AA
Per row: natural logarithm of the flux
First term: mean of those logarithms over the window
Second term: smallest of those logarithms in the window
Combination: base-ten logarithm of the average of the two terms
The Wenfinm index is 0.395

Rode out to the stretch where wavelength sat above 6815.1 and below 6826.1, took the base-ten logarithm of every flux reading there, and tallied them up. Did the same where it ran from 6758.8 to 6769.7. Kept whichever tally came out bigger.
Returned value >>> 7.91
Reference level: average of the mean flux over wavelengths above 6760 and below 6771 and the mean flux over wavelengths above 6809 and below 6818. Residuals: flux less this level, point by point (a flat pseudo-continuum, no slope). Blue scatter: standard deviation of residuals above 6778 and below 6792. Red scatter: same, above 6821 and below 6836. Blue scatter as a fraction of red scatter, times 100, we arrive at 200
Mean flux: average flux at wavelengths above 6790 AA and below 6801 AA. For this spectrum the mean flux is 9.4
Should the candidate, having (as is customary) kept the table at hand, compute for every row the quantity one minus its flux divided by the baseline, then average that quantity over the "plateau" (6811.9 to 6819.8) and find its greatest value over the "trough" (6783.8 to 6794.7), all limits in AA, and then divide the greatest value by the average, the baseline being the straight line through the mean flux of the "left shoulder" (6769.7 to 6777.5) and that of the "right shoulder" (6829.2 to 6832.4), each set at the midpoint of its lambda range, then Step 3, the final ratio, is 13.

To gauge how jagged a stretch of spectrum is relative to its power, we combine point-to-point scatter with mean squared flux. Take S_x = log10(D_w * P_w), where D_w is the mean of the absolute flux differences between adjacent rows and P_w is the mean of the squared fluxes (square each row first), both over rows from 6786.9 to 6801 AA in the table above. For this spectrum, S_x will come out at 2.26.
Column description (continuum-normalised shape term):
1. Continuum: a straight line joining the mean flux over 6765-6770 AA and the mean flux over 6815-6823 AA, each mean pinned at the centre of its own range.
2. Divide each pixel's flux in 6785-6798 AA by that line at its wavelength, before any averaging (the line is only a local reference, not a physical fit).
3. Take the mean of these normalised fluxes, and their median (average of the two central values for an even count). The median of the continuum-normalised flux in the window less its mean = 0.06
